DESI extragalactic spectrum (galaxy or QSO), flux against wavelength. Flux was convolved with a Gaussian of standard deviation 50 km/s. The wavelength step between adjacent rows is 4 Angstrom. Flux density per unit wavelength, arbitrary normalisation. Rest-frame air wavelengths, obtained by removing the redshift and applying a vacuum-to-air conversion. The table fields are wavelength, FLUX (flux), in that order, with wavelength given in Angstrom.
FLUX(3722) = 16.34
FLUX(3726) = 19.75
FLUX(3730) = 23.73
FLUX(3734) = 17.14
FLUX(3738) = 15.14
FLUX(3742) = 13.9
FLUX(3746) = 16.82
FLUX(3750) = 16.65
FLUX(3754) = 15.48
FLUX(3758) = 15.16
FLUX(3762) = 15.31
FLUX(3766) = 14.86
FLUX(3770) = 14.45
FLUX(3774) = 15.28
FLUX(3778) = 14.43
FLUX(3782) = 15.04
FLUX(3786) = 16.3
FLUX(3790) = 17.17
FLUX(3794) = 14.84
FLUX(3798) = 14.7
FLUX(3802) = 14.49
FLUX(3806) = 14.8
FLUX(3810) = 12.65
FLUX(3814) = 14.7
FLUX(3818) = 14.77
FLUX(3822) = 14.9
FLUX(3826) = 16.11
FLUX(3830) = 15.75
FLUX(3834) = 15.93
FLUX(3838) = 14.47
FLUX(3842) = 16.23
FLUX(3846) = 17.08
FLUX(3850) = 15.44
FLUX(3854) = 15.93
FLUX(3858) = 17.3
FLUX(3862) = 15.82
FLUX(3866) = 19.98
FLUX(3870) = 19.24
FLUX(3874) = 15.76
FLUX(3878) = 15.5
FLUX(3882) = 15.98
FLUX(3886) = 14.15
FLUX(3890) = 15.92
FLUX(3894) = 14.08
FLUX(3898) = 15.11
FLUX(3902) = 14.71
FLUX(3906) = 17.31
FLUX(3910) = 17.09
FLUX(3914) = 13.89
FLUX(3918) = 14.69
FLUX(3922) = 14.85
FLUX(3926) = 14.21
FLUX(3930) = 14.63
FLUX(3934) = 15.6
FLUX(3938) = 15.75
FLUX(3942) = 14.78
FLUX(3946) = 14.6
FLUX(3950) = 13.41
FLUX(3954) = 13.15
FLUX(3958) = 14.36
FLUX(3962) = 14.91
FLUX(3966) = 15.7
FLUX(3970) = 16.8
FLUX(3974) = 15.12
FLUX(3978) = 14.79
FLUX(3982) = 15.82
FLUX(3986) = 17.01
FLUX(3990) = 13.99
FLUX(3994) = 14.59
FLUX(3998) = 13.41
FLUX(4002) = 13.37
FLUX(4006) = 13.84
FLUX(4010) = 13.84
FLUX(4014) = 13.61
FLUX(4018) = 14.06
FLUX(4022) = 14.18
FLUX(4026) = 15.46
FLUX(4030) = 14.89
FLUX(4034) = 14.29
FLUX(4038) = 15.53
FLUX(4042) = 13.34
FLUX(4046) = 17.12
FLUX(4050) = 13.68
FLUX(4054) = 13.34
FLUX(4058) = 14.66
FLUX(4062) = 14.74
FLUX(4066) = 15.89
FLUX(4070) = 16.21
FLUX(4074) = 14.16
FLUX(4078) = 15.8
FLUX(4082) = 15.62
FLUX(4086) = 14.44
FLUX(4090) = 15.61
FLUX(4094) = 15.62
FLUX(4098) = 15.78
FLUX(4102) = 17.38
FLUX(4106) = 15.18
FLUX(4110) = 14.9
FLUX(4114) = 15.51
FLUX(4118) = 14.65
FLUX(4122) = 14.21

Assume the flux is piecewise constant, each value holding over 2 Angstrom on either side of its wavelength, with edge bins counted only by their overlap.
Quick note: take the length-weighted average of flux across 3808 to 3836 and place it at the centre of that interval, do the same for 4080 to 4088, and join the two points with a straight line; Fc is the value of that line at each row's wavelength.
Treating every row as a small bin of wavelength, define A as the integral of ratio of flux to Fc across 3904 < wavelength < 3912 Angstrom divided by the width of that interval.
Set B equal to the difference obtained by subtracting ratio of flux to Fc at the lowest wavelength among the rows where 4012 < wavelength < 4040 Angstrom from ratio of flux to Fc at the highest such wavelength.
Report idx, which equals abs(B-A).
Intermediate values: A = 1.15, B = 0.13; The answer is 1.0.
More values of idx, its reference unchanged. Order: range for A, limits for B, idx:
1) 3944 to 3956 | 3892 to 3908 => 0.7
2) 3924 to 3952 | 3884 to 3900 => 0.9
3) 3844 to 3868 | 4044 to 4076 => 1.3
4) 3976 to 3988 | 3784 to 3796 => 1.2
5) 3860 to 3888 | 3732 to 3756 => 1.2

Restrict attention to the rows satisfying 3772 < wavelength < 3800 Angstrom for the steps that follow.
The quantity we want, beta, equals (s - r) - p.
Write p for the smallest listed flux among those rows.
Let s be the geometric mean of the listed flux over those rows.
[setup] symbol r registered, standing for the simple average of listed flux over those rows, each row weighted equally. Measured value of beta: -14.5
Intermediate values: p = 14.43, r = 15.4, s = 15.4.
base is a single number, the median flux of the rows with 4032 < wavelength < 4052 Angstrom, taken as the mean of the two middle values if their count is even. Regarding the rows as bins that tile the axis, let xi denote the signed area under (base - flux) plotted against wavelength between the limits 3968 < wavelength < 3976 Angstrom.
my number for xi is -13.4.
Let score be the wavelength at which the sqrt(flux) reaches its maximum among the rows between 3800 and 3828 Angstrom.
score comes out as 3826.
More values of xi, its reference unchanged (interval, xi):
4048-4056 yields 6.2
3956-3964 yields -2.8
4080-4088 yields -5.9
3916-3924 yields -3.8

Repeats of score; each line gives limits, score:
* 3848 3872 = 3866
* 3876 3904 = 3882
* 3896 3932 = 3906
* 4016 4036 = 4026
